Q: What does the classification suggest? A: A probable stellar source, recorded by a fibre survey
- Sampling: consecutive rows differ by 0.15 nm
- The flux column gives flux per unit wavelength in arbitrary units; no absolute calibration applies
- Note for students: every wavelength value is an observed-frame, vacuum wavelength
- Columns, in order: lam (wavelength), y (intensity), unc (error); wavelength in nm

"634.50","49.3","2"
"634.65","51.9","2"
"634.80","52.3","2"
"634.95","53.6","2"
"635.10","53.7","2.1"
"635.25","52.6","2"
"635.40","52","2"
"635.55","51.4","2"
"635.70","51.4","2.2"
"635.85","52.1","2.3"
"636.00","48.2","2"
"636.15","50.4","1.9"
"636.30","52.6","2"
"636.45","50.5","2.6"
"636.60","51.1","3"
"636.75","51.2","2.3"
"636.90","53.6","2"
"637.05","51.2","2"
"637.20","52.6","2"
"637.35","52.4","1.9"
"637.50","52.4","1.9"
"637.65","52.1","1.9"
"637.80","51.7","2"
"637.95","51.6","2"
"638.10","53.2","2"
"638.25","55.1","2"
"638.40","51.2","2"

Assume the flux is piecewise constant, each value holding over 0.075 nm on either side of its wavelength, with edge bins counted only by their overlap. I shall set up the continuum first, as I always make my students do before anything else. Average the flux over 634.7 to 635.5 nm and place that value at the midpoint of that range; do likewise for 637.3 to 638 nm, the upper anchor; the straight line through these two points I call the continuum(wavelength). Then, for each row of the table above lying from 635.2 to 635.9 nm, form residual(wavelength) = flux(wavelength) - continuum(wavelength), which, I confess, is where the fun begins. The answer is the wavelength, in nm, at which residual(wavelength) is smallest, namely 635.55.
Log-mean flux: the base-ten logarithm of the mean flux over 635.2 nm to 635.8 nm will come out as 1.71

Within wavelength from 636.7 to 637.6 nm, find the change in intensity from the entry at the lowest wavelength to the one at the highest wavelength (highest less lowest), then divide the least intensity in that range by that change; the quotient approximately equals 43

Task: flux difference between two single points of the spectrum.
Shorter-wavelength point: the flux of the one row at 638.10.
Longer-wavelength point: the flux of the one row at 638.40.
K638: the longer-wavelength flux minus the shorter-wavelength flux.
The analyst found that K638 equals -2.0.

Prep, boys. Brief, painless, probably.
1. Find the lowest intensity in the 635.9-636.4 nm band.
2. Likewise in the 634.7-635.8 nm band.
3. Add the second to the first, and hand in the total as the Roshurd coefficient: 100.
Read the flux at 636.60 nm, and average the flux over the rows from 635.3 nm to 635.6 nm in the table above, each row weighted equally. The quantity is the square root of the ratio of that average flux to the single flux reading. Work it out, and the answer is 1.01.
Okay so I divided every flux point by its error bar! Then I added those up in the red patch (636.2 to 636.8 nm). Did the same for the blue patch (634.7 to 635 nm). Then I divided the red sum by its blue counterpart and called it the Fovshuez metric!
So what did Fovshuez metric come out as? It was 1.6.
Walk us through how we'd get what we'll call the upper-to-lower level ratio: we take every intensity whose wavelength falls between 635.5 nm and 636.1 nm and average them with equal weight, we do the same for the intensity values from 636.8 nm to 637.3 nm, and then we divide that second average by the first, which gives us 1.03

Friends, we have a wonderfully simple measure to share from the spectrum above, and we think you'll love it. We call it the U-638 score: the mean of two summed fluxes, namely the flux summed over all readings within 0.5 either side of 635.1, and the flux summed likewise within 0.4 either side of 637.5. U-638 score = 314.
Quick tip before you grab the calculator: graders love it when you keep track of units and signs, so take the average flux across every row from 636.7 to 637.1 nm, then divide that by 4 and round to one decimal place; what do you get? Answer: 13.0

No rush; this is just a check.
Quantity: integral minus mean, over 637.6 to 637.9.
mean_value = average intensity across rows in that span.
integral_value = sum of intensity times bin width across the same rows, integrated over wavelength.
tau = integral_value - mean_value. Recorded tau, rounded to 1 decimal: -36.3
